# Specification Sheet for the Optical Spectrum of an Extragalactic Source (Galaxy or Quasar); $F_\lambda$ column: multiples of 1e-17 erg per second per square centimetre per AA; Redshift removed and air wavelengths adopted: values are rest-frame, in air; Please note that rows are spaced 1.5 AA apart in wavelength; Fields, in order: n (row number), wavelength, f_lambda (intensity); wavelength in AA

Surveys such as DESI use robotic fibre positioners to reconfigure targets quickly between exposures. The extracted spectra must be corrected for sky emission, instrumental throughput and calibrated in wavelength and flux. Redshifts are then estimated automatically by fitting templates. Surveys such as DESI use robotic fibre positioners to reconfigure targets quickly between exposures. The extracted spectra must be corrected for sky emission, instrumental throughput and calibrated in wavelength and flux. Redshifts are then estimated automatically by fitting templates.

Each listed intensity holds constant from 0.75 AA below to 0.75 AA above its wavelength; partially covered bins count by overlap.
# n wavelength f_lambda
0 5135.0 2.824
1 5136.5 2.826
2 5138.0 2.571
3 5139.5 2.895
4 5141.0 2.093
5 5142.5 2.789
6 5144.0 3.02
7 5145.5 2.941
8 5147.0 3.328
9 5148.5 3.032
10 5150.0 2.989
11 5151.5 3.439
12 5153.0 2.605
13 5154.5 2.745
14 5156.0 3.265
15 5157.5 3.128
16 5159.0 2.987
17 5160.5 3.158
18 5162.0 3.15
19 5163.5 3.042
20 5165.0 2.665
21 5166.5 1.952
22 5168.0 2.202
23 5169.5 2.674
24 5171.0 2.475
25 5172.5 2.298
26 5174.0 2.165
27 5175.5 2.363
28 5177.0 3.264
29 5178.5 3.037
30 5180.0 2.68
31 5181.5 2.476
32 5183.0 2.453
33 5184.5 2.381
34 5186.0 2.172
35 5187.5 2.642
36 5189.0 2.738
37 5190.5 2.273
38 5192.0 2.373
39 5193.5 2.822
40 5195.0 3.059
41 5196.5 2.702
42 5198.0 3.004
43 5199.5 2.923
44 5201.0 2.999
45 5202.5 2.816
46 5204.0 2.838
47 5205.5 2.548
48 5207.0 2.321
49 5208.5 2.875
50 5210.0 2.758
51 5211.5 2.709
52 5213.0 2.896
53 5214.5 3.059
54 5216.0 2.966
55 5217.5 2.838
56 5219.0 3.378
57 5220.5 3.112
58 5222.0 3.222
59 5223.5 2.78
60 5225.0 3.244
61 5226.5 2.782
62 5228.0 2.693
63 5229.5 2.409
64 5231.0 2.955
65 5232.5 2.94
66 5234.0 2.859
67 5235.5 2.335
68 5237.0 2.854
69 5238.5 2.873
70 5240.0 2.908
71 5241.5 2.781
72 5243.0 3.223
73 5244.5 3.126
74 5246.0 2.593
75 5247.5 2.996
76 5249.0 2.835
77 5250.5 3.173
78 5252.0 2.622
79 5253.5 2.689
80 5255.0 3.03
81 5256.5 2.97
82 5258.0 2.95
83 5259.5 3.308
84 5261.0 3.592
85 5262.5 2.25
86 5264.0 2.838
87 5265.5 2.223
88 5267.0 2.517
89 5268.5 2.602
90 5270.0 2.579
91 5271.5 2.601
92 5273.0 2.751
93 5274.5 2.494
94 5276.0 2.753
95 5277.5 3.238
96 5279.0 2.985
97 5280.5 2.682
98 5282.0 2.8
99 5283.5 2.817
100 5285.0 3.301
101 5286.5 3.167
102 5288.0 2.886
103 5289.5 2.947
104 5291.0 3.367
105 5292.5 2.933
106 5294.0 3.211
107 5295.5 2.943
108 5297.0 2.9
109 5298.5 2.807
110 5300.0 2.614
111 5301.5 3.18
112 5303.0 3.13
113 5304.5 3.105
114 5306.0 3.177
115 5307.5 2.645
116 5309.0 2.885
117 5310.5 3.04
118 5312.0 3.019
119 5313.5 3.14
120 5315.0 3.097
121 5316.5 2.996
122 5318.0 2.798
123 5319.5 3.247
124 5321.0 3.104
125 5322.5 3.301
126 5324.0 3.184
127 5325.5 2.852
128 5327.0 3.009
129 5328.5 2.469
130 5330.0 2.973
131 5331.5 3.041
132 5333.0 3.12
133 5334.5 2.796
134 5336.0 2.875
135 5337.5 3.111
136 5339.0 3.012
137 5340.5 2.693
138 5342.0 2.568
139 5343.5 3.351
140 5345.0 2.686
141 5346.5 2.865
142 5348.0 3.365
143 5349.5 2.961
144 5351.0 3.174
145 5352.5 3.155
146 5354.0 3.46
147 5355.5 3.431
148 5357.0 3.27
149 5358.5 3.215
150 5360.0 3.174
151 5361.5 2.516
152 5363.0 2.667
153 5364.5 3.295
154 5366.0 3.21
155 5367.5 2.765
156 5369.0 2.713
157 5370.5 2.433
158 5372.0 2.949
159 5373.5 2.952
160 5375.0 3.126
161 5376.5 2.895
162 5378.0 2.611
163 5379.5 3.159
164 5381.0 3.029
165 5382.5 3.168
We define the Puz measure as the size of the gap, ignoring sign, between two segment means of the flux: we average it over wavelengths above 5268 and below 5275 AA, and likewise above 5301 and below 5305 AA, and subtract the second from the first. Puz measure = 0.53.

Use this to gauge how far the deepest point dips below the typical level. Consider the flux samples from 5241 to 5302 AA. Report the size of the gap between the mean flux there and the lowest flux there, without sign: 0.66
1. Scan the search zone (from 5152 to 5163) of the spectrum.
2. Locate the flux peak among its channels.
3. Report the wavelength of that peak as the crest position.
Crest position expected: 5156.0 AA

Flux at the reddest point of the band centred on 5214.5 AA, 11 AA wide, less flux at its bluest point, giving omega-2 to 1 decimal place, 0.6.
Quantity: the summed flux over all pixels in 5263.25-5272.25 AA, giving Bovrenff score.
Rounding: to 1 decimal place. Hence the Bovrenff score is 15.4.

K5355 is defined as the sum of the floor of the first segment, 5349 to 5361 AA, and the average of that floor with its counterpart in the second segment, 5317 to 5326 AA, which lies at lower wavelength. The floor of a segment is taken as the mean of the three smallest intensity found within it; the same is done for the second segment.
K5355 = 6.1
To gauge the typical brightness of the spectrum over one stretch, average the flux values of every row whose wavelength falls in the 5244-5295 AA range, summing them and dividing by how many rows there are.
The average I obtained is 2.88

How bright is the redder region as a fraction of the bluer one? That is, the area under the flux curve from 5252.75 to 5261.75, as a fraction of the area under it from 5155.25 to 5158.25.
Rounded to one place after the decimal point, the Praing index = 2.9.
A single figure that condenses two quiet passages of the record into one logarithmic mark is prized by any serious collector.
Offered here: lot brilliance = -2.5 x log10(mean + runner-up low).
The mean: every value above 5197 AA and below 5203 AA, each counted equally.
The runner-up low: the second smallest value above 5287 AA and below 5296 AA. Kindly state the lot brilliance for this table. -1.92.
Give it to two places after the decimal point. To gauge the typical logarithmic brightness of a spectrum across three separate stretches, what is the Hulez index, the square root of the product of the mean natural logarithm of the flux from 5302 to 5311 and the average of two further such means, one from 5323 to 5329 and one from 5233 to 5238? 1.06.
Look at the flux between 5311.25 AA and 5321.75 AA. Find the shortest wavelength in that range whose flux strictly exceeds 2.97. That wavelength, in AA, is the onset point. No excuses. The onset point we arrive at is 5312.0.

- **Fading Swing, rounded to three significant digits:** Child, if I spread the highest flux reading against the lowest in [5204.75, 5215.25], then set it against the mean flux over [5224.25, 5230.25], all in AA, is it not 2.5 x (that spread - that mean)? -5.11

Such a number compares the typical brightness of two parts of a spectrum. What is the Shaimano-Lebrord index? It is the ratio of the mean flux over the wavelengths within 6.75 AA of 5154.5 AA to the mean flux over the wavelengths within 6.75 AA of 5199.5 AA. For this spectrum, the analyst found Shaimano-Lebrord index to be 1.06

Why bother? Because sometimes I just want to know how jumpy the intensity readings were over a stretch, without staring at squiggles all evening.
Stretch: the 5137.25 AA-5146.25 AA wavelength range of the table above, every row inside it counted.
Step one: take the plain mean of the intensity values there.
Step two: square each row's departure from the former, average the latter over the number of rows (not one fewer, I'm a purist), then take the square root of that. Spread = 0.31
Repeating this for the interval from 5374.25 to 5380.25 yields 0.22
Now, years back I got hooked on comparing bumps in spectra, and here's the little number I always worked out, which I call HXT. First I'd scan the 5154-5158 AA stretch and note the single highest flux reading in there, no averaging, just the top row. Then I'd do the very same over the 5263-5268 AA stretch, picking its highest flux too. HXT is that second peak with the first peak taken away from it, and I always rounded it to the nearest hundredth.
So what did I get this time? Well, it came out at -0.43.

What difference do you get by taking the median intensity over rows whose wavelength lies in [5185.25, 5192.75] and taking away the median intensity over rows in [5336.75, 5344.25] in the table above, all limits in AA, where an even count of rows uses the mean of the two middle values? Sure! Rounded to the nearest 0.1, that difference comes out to -0.6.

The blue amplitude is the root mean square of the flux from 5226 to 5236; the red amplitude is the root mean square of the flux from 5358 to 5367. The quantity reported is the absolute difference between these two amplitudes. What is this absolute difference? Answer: 0.31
